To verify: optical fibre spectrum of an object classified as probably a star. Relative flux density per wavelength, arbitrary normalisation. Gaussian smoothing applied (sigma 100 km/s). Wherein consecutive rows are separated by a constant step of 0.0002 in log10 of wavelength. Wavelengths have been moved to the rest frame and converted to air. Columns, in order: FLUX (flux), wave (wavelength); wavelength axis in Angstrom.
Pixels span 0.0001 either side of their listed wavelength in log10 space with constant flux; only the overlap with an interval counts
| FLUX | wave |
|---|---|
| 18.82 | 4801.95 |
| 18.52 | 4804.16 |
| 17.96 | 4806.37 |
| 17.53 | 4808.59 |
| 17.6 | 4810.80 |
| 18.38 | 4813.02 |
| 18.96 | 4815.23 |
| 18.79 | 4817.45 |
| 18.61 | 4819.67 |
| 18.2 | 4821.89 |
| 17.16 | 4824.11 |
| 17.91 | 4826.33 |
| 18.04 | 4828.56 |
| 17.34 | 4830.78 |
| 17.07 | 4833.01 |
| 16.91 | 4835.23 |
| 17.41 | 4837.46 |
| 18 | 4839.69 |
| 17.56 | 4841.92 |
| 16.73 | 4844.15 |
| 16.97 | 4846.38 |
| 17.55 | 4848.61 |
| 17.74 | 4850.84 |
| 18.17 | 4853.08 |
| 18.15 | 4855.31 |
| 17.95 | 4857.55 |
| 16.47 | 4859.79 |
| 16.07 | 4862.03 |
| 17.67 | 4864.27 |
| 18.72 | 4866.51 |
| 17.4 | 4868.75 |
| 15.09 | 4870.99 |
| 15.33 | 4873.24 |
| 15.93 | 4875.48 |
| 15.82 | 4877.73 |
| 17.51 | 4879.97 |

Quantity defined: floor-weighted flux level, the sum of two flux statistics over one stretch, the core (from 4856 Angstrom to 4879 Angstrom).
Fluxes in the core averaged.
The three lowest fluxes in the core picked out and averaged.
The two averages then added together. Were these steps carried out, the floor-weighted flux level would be 32.1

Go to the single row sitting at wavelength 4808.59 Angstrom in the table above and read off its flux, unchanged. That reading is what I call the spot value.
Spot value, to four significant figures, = 17.53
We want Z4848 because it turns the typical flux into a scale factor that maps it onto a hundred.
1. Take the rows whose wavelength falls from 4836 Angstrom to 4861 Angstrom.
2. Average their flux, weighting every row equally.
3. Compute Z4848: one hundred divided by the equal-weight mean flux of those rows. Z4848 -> 5.71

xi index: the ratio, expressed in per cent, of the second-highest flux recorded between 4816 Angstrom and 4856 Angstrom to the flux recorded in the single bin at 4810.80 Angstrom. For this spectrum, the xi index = 106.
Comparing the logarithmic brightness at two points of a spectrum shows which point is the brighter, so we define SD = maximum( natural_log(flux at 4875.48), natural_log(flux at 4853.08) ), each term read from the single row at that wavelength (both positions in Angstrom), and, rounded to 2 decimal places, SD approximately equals 2.90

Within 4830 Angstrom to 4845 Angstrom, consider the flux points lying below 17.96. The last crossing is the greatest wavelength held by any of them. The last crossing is 4844.15 Angstrom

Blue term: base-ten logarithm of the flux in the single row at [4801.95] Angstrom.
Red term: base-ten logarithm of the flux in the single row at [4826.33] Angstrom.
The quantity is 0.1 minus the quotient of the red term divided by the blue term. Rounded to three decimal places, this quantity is -0.883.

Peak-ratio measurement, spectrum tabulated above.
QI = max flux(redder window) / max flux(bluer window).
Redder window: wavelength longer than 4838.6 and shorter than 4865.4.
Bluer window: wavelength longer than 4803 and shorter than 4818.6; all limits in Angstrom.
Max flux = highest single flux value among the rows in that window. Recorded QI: 0.96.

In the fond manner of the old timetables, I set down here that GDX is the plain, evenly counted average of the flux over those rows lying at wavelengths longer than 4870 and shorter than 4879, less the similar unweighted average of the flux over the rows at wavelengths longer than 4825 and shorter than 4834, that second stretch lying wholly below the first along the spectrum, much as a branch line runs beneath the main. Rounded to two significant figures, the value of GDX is -2.0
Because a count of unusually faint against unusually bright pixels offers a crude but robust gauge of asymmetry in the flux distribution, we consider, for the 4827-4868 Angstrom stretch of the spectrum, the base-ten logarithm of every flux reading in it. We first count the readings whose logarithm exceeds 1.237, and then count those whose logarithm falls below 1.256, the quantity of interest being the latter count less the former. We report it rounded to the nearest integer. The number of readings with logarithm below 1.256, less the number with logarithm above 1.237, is 2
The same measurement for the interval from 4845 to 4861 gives 0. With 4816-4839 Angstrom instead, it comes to -1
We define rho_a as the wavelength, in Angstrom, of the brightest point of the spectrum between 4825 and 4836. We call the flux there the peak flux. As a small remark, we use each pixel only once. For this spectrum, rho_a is 4828.56 Angstrom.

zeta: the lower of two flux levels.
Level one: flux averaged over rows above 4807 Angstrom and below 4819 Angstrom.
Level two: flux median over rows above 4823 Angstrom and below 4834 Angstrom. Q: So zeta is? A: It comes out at 17.3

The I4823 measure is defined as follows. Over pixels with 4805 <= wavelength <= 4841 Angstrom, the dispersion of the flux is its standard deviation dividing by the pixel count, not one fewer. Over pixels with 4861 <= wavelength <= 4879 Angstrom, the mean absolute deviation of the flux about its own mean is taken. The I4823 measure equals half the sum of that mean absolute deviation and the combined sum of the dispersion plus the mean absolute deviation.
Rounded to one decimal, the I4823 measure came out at 1.4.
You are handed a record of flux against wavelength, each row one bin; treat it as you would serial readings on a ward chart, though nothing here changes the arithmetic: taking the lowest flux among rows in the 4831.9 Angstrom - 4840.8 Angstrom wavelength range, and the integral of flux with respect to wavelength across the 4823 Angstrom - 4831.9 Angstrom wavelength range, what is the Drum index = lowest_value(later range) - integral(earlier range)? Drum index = -140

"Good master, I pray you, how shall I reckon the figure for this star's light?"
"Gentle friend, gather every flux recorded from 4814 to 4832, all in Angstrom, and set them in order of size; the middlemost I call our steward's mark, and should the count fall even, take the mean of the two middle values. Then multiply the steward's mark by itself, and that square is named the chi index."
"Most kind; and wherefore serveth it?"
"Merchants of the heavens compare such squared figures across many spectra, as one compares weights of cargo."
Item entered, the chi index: 328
